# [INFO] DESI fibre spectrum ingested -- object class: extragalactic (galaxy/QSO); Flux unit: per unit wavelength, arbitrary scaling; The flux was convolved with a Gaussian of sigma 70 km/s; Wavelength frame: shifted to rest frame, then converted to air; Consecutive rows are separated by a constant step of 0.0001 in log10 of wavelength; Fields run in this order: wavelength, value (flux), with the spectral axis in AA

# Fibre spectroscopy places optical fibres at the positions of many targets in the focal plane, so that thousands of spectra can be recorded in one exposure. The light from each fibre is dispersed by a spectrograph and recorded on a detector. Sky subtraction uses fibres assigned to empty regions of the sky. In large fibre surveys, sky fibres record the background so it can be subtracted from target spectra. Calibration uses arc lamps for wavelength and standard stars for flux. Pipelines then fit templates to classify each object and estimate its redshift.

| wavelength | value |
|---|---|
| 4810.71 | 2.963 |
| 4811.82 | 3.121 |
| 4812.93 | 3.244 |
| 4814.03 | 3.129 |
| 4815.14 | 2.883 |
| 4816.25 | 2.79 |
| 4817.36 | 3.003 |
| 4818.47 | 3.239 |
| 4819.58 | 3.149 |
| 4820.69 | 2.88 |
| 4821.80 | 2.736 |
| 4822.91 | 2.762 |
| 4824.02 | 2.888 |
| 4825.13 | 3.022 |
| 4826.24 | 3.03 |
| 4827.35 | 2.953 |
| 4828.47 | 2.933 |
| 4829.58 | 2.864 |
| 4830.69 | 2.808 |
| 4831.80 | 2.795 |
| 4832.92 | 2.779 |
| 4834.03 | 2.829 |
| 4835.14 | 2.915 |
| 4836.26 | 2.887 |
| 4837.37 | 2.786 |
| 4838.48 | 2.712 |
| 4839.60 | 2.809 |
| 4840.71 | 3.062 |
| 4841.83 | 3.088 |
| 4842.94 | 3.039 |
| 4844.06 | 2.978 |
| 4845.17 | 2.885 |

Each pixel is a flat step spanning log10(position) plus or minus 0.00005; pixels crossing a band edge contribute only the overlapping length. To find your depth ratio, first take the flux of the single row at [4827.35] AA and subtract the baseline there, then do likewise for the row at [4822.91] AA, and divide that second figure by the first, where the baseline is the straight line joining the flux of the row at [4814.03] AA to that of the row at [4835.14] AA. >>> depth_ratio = 6.8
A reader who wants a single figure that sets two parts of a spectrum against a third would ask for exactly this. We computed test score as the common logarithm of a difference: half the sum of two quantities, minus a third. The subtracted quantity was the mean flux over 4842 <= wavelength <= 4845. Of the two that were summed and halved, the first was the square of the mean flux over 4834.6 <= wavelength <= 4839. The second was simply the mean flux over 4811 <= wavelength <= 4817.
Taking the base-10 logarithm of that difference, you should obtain 0.40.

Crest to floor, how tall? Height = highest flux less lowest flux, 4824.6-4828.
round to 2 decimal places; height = 0.08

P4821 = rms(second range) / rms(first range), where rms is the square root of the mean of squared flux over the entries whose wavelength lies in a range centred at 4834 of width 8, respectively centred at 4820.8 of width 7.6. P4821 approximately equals 0.96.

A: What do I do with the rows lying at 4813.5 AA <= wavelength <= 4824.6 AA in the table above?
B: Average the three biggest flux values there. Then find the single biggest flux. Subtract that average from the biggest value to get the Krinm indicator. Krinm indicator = 0.0667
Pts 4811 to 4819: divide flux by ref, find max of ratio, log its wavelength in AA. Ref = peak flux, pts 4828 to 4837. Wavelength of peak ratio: 4812.93 AA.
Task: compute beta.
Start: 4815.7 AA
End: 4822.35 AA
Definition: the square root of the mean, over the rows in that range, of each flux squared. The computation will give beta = 2.97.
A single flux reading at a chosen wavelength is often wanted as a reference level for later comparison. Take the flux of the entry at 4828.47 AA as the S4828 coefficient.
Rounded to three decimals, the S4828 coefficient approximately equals 2.933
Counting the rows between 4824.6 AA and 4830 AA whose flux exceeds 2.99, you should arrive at 2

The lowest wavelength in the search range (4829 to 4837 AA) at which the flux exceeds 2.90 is 4835.14 AA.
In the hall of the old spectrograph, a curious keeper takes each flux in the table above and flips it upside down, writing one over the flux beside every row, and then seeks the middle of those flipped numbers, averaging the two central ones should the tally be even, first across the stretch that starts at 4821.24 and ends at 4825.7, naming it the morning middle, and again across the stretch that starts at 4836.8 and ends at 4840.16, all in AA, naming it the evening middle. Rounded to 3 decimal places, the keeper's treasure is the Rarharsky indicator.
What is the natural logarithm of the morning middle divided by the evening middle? -0.013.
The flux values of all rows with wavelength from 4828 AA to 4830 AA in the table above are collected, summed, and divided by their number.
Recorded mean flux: 2.90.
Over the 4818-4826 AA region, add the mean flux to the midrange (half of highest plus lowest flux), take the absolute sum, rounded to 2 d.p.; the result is 5.94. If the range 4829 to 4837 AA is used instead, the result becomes 5.69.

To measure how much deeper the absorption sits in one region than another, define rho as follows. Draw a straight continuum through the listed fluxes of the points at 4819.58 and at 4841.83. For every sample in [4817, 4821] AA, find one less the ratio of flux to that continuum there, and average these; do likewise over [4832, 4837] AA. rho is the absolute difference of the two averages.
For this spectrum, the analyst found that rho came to 0.06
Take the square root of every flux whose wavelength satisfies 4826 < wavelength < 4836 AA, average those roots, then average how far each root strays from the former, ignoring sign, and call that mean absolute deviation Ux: 0.021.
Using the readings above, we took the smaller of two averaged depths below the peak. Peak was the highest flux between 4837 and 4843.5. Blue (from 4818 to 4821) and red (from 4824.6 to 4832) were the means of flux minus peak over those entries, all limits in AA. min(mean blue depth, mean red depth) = -0.17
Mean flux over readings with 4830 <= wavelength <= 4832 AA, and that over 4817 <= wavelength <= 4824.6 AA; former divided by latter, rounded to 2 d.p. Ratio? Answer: 0.95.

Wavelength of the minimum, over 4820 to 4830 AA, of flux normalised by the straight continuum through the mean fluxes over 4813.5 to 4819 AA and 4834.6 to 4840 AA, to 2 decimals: 4821.80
